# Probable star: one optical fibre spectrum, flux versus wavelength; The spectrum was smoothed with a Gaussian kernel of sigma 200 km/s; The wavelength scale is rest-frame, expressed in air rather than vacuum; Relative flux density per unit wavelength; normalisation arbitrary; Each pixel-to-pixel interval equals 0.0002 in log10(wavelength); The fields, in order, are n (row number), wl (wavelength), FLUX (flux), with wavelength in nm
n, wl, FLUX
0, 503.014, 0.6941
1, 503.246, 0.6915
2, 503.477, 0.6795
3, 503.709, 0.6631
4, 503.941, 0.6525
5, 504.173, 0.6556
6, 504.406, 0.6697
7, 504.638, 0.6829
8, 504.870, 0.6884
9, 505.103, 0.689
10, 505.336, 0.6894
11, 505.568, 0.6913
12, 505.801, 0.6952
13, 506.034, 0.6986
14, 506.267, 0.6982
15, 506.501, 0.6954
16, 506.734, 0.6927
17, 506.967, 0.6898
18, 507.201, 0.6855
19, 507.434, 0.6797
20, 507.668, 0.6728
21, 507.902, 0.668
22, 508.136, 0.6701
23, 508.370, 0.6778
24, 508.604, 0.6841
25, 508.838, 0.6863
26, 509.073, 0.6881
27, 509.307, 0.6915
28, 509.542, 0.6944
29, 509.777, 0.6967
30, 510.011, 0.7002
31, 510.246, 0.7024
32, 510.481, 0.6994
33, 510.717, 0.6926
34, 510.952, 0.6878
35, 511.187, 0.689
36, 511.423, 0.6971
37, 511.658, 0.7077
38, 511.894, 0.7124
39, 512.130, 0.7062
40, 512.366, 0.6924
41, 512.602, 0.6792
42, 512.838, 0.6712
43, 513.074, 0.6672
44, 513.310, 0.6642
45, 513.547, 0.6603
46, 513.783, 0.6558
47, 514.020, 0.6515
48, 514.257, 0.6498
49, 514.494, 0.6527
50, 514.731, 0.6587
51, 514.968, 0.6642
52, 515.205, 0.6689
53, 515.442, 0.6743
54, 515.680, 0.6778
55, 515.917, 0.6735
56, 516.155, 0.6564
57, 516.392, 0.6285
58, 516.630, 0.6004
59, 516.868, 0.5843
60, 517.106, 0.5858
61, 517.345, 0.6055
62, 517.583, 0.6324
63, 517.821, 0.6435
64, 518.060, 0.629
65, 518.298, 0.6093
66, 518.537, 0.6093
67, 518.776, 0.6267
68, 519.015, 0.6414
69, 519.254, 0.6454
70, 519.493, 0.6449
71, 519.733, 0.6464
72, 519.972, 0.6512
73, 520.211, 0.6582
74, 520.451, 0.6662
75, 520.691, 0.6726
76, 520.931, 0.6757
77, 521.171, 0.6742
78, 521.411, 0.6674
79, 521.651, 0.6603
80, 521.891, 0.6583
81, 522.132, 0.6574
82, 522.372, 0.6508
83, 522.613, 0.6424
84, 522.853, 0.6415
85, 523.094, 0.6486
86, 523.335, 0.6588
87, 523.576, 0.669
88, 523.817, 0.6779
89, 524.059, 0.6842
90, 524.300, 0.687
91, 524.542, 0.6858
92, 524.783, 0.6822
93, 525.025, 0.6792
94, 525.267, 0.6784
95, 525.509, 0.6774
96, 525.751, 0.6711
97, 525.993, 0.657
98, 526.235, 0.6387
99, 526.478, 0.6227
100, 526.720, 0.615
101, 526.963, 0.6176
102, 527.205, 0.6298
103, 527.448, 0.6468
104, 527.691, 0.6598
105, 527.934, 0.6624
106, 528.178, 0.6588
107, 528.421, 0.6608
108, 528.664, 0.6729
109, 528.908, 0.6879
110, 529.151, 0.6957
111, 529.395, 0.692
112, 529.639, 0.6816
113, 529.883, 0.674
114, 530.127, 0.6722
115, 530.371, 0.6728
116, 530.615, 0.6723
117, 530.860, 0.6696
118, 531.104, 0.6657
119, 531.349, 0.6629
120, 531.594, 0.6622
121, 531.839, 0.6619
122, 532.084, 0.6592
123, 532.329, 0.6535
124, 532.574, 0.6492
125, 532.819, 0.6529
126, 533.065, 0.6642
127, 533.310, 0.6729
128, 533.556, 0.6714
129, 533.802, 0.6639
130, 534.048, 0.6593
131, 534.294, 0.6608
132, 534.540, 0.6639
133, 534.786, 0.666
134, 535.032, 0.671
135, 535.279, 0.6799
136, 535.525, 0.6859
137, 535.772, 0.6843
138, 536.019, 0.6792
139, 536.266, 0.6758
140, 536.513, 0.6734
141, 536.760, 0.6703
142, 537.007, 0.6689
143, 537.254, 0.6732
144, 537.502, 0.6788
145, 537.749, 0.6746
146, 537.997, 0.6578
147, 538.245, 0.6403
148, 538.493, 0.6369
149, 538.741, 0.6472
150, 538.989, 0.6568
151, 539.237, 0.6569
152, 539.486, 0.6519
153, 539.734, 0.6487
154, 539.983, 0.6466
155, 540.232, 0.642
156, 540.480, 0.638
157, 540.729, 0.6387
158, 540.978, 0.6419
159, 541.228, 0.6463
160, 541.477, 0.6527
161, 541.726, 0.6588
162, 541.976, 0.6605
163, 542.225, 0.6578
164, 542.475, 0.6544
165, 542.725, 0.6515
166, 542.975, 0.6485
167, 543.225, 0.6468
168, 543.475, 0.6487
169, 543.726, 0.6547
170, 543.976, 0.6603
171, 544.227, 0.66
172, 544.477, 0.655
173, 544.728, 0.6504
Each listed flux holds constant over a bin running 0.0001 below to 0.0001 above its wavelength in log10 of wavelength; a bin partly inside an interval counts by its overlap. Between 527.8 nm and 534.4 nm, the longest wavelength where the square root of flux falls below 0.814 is 534.294 nm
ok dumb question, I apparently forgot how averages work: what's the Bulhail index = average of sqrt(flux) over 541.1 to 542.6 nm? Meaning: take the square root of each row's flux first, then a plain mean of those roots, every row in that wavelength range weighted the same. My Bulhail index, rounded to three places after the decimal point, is 0.809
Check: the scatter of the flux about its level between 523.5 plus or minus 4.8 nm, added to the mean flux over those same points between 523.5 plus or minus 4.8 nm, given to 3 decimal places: 0.676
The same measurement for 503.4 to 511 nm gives 0.698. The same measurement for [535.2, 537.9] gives 0.682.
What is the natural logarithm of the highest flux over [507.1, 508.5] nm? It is -0.378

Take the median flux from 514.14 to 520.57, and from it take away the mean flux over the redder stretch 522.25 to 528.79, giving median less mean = -0.013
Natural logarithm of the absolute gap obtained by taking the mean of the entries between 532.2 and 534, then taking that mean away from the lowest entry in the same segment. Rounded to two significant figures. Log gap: -4.4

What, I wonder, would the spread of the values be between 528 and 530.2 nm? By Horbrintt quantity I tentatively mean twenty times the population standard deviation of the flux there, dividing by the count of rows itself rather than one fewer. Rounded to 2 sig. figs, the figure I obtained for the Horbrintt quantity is 0.25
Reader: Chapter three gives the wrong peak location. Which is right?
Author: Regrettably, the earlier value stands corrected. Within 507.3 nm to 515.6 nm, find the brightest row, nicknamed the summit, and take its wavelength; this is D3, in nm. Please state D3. 511.894 nm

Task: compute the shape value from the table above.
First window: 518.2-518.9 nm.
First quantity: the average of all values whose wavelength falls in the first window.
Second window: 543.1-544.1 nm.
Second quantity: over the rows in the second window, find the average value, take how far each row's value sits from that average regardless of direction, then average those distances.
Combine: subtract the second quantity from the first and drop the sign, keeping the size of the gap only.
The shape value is 0.610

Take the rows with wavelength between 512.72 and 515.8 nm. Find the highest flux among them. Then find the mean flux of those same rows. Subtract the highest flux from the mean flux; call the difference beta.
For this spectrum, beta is -0.015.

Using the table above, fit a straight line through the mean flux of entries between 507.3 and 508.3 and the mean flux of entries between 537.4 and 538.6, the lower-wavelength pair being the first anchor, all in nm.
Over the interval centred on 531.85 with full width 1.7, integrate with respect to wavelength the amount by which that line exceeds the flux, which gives 0.003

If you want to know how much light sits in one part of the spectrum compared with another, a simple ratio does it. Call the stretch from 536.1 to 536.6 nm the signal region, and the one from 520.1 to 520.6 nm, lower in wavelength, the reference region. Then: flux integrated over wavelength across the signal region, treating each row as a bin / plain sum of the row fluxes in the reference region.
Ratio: 0.25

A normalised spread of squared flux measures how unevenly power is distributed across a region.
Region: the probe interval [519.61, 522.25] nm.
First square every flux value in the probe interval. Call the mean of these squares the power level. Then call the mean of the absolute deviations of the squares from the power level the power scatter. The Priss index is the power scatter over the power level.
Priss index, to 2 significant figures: 0.024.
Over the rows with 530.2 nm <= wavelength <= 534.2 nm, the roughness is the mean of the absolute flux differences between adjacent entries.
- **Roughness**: 0.0041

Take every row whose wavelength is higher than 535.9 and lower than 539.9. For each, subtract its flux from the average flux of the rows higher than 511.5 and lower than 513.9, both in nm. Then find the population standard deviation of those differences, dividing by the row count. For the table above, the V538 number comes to 0.014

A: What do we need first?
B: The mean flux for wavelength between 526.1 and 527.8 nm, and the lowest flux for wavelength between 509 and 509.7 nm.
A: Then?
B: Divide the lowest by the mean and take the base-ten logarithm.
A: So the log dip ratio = 0.036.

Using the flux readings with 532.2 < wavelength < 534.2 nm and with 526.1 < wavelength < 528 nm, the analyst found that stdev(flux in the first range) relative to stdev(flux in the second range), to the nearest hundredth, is 0.47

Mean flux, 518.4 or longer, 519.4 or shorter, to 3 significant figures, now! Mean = 0.631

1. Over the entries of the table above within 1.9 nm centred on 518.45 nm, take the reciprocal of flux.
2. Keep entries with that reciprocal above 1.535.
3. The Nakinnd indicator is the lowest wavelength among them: 517.583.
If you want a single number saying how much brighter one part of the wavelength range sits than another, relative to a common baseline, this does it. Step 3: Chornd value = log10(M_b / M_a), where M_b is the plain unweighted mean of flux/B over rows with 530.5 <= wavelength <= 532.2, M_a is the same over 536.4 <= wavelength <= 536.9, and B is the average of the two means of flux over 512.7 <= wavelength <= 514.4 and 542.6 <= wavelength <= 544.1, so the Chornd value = -0.005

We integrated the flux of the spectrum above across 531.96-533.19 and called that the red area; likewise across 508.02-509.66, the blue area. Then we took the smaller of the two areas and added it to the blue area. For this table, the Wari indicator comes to 1.93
